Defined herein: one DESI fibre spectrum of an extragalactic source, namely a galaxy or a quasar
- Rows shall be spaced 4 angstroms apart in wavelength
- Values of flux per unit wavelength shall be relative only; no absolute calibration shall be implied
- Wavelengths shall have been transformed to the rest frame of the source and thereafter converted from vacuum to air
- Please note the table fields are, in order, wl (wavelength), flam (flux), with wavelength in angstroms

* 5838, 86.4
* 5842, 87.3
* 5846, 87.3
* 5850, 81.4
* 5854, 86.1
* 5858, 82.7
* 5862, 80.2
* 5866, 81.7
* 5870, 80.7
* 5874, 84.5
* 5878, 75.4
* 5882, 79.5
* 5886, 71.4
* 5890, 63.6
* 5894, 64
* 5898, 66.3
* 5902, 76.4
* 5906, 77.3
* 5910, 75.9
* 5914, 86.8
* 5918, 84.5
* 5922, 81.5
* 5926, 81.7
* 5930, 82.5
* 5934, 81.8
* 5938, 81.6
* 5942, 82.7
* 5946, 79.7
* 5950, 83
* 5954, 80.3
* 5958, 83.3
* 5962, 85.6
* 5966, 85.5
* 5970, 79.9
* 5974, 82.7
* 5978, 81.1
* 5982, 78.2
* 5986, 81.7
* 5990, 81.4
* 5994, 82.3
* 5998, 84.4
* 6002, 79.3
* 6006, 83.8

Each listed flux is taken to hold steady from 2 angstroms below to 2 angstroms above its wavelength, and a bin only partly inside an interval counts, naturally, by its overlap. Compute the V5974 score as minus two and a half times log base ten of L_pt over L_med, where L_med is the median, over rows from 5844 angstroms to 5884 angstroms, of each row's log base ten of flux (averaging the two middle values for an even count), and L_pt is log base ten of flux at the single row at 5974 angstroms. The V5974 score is -0.0034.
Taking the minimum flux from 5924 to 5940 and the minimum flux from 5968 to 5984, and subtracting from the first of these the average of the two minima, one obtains 1.7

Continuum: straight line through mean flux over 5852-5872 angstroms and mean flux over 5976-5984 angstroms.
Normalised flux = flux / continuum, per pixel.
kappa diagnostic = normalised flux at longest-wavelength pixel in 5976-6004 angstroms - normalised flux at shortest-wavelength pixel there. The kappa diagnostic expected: -0.016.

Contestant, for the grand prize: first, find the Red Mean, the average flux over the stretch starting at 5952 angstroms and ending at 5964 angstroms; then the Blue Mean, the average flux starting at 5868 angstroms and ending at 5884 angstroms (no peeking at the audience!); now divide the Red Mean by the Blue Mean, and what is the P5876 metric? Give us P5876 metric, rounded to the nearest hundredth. 1.04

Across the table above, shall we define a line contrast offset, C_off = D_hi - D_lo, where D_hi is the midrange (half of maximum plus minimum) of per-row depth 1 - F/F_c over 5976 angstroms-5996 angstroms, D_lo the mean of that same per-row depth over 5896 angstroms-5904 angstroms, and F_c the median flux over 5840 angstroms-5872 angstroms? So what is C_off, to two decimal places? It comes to -0.11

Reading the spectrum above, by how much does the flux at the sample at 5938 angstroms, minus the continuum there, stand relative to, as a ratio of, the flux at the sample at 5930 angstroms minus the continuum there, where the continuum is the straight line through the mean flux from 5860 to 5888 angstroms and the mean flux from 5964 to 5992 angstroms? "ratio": 0.5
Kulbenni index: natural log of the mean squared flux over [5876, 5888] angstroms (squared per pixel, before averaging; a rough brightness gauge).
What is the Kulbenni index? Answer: 8.65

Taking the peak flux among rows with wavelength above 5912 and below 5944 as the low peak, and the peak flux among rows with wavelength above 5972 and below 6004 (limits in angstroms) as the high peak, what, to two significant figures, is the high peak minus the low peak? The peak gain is -2.4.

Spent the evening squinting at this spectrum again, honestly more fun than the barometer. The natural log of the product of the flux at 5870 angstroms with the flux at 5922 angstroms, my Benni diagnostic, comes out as 8.79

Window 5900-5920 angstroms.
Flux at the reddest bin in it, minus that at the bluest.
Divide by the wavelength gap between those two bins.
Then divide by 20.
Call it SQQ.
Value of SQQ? 0.025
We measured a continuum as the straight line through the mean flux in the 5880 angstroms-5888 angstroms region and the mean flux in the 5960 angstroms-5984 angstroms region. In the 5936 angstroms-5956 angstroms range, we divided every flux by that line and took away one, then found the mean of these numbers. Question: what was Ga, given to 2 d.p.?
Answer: 0.02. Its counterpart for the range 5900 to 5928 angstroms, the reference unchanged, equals 0.04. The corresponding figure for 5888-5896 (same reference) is -0.16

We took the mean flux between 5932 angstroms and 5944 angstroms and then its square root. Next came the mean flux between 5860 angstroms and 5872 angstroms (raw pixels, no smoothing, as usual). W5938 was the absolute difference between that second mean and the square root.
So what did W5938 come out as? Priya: 71.8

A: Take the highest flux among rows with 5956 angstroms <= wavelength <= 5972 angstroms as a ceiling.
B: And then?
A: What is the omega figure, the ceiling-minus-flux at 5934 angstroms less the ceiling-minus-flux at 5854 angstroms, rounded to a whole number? 4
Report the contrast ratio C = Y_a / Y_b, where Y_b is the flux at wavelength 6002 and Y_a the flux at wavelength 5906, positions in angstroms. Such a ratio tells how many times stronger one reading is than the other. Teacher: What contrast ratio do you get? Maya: 0.97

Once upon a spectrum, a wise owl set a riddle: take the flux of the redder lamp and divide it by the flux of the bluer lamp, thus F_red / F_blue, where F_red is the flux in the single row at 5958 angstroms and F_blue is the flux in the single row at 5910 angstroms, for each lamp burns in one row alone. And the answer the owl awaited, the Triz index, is 1.10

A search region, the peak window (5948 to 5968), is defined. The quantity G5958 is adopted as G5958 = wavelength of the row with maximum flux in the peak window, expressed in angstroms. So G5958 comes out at 5962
